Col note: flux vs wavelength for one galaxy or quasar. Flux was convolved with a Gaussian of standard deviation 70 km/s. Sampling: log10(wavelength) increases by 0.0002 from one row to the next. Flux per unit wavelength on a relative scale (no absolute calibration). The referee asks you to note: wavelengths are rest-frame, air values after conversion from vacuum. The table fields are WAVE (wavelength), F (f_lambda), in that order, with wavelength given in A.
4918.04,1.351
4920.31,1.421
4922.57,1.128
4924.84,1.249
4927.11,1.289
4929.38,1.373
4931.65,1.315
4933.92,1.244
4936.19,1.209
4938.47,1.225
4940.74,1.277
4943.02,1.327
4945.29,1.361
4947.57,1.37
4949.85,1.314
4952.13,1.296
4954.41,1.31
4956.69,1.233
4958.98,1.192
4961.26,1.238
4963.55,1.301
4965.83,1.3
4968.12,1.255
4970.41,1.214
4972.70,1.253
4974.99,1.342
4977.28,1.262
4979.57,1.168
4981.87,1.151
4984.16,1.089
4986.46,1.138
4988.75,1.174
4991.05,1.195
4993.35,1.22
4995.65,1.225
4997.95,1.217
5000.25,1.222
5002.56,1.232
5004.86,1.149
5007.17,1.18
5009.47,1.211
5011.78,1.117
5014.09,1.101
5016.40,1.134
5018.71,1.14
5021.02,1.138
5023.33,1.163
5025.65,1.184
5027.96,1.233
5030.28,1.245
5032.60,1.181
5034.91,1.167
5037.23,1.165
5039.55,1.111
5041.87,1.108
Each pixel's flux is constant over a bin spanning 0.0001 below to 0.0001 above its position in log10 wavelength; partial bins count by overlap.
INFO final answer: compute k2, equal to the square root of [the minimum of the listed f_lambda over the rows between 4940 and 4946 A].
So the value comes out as 1.13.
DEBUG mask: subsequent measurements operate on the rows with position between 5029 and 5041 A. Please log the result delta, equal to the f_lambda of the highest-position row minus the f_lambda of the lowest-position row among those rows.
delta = -0.13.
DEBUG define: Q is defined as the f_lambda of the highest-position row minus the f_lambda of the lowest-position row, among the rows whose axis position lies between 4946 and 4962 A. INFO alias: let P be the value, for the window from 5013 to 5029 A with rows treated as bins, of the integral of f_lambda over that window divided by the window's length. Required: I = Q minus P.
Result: -1.29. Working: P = 1.16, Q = -0.13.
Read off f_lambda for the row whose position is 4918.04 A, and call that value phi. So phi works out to 1.351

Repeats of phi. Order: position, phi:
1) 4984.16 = 1.089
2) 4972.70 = 1.253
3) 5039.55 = 1.111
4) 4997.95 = 1.217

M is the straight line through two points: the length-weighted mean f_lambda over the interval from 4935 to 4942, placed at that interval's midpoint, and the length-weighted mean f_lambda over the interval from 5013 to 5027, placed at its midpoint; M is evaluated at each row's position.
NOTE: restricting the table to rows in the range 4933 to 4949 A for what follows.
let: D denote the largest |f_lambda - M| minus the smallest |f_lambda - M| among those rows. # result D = 0.142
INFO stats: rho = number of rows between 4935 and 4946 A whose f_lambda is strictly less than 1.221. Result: 1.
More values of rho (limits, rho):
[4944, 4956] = 0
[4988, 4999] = 4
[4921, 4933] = 1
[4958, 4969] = 1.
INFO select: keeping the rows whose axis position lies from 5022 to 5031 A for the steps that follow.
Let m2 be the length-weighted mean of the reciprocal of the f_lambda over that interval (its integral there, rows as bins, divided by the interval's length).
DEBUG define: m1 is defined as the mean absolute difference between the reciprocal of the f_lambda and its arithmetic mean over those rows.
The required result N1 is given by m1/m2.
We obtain 0.027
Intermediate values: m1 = 0.023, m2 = 0.832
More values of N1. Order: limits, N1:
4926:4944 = 0.034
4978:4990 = 0.022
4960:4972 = 0.024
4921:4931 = 0.058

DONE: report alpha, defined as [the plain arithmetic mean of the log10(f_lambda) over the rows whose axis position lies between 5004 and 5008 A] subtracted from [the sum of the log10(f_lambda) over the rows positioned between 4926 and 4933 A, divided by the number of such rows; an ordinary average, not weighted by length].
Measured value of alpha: 0.056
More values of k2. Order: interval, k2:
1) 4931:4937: 1.10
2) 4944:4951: 1.15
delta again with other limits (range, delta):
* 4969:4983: -0.06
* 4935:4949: 0.16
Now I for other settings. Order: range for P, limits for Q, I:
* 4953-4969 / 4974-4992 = -1.41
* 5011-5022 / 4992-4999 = -1.13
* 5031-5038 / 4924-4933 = -1.11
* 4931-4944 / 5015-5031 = -1.15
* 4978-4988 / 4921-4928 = -0.98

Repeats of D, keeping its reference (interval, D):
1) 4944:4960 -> 0.127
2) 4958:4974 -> 0.081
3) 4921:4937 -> 0.127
